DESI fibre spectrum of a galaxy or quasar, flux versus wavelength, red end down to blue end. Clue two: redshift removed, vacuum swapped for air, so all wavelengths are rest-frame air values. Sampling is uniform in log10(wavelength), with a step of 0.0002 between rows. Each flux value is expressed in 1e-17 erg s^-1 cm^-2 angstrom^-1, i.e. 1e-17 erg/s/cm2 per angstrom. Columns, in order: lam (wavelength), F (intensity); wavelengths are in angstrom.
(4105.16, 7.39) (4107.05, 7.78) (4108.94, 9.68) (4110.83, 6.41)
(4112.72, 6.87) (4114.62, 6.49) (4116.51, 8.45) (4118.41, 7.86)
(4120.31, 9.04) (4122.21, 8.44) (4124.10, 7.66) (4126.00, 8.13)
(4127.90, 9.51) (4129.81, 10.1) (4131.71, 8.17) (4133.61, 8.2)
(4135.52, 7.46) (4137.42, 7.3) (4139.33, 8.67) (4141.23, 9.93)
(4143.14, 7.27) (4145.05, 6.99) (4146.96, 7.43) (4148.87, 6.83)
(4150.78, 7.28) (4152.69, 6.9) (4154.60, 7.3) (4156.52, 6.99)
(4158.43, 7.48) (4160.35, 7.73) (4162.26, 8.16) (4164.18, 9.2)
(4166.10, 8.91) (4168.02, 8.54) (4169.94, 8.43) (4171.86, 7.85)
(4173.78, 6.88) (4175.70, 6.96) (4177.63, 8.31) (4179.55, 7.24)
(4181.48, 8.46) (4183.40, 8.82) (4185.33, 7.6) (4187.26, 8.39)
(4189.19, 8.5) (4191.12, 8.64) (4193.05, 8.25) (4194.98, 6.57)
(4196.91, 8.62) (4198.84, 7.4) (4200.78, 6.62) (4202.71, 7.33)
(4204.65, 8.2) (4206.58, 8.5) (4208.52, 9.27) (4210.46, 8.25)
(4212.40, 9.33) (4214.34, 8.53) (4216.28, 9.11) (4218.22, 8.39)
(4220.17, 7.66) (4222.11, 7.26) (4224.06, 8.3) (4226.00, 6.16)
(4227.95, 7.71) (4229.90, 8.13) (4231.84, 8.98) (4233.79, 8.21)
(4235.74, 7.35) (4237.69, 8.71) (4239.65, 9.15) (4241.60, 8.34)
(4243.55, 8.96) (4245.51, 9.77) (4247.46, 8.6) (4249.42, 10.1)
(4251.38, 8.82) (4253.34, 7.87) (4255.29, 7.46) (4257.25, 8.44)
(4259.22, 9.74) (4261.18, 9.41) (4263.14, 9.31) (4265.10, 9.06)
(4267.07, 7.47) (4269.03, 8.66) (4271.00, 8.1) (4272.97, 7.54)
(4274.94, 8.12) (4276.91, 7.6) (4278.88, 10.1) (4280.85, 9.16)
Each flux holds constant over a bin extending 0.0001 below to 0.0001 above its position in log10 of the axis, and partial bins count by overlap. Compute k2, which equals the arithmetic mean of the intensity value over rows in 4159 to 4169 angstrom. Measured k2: 8.5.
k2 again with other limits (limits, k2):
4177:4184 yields 8.2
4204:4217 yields 8.7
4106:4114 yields 7.7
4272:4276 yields 7.8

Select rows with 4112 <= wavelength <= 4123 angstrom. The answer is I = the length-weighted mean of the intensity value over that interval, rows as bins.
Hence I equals 7.9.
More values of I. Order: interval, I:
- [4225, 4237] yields 7.8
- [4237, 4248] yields 8.9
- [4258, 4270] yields 8.9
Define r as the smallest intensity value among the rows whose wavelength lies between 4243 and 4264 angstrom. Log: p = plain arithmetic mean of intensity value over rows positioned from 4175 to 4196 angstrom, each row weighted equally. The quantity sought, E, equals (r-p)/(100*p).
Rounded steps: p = 8.0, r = 7.46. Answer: -0.0006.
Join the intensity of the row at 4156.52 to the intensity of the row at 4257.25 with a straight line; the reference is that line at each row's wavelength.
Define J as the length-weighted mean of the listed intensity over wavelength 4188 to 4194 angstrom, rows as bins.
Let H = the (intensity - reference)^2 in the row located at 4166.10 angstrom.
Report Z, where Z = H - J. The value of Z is -5.3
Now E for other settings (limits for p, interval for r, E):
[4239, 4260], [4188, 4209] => -0.0026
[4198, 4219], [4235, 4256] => -0.0011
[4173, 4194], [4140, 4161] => -0.0015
